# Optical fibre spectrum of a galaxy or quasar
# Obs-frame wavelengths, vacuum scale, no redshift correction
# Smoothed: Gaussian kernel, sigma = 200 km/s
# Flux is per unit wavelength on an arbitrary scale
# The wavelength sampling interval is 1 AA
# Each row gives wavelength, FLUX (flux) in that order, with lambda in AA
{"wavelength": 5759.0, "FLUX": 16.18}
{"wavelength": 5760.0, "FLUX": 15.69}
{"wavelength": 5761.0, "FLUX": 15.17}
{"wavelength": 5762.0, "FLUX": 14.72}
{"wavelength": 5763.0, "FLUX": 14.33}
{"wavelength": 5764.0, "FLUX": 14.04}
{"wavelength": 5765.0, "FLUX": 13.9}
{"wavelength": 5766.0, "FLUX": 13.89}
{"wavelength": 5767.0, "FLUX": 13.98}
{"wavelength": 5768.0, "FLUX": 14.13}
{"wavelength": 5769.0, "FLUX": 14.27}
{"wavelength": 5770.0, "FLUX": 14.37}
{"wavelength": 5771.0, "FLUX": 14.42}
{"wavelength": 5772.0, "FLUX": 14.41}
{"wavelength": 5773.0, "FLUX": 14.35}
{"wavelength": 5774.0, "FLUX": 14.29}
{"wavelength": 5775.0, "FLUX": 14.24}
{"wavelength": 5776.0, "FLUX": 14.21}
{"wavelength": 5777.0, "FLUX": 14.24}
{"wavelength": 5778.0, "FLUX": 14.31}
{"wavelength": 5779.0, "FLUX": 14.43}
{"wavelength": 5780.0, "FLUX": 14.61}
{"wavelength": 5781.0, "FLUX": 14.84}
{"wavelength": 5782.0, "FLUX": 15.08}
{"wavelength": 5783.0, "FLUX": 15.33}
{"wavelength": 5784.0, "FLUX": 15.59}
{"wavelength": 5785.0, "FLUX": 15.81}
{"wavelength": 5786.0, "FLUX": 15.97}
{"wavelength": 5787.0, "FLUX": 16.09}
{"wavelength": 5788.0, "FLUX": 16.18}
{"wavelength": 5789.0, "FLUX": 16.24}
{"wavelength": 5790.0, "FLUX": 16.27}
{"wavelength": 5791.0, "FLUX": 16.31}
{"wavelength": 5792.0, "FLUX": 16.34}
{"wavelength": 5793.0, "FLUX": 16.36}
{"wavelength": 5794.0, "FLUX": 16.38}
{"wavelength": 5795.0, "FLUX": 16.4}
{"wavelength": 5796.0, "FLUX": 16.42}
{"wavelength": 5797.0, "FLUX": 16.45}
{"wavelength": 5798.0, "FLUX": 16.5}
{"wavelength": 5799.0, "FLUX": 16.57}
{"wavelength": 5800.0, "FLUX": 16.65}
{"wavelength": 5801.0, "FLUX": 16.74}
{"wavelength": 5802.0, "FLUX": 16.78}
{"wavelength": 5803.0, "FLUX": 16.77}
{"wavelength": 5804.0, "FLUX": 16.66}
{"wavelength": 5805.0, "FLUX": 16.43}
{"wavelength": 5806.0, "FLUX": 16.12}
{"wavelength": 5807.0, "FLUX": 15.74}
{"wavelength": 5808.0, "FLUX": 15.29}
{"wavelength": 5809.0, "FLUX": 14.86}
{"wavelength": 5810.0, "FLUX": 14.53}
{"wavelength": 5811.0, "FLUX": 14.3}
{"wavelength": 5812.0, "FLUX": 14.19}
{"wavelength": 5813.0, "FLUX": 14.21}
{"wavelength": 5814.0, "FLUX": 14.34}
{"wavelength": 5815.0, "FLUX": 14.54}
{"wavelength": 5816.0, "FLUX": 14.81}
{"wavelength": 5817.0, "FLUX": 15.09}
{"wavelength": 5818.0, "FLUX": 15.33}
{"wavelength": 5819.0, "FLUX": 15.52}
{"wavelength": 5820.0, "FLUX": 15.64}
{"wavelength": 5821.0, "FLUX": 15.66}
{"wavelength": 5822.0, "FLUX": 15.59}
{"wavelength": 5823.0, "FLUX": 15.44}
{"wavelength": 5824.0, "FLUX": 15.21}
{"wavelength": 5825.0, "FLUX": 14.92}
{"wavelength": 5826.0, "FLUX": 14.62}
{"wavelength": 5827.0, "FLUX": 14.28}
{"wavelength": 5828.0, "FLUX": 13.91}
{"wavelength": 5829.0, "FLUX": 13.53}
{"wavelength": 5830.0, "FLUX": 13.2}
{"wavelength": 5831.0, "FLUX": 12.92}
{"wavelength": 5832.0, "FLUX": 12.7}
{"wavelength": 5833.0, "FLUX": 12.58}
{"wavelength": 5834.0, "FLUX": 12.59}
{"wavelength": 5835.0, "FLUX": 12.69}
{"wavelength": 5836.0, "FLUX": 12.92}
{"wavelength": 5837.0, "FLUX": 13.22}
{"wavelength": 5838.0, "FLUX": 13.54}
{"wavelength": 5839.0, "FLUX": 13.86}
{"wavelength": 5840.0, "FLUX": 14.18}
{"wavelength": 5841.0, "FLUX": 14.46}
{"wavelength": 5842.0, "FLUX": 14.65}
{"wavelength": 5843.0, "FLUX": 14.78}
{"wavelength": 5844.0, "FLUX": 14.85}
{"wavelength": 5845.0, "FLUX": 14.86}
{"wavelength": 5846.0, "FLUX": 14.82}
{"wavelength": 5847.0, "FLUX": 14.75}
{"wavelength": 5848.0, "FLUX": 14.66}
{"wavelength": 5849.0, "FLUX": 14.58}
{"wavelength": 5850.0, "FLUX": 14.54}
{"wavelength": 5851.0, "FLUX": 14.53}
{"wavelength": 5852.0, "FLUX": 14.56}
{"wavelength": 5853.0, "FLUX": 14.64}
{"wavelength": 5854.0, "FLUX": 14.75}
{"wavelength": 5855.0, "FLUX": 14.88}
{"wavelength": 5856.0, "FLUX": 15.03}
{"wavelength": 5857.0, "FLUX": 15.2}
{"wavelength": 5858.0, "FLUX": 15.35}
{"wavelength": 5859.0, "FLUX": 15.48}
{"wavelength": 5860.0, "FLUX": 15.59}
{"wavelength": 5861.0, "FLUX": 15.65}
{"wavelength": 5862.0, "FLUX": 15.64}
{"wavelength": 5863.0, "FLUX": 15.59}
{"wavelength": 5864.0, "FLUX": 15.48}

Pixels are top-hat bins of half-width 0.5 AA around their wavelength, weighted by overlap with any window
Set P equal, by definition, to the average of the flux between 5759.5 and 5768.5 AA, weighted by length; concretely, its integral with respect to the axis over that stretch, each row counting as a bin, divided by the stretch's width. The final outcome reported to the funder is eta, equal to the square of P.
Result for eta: 208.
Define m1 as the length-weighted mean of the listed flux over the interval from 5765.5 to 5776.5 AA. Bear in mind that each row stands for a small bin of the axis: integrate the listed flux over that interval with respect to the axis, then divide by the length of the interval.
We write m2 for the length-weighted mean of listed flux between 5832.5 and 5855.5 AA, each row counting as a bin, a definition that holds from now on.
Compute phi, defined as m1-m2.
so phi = 0.1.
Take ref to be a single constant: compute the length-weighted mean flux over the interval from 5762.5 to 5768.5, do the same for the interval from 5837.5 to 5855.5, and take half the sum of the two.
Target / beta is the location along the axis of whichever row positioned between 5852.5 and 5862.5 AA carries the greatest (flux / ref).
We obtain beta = 5861.0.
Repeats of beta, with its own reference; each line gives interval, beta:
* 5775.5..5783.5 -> 5783.0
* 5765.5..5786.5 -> 5786.0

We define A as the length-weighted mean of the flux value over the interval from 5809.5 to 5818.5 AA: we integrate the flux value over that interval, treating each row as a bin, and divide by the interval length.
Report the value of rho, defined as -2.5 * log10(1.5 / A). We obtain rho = 2.47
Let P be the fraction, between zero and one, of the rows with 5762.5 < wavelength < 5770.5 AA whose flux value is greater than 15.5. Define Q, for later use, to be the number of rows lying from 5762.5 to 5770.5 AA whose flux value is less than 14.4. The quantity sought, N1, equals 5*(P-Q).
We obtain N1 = -40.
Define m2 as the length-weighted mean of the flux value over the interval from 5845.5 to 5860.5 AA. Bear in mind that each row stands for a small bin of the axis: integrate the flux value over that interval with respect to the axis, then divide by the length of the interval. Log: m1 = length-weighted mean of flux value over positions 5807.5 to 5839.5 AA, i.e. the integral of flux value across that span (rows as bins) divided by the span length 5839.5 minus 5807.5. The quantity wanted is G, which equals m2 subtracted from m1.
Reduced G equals -0.6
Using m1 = 14.3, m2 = 14.9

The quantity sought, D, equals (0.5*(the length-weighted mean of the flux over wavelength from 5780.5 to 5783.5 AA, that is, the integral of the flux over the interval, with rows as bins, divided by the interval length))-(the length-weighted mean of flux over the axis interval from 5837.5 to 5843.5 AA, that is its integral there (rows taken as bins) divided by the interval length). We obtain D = -6.7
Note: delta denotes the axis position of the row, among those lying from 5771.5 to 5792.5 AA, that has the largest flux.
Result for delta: 5792.0 AA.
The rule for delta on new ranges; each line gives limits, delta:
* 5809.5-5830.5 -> 5821.0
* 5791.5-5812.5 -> 5802.0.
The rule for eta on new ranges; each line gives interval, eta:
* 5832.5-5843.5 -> 185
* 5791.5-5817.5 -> 248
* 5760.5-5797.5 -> 228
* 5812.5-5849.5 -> 205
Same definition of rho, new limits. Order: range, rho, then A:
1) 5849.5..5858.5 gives 2.49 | 14.8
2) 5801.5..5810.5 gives 2.56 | 15.9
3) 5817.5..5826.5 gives 2.52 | 15.3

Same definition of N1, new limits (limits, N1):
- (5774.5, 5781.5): -20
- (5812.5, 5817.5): -10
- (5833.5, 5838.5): -25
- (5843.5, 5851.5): 0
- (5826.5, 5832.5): -30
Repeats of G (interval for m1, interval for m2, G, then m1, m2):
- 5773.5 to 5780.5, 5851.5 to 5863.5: -0.9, 14.3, 15.2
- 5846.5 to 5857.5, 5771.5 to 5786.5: 0.0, 14.7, 14.8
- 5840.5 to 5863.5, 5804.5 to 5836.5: 0.5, 14.9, 14.5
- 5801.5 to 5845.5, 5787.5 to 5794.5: -1.7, 14.6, 16.3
